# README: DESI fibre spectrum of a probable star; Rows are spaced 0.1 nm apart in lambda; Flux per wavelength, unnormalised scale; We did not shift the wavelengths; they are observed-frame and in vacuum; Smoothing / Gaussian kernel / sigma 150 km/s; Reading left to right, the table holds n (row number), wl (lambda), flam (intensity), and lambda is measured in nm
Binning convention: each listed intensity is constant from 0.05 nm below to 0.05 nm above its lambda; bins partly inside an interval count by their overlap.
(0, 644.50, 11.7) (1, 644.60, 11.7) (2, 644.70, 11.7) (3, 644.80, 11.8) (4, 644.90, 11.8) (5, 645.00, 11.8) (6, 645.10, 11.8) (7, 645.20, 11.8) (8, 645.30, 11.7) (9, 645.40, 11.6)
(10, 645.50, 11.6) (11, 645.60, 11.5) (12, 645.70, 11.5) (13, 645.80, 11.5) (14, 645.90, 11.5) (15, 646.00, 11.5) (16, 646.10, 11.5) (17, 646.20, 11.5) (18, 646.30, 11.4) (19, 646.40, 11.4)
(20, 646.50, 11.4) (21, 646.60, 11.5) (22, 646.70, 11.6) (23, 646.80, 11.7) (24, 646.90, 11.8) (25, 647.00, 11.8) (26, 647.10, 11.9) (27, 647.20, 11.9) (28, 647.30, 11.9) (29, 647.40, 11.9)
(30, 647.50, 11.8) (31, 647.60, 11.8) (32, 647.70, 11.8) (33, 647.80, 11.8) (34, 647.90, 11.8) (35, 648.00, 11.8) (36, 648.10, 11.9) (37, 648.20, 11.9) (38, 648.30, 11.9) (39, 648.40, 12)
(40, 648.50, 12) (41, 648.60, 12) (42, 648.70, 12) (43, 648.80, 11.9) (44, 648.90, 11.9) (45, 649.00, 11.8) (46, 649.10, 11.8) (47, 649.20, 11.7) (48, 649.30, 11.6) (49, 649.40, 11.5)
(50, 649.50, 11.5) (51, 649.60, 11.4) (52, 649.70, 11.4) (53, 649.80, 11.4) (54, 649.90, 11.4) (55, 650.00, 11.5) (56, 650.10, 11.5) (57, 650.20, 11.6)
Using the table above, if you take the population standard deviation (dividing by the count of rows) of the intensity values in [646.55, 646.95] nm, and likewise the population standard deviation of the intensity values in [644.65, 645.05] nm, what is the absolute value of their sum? 0.155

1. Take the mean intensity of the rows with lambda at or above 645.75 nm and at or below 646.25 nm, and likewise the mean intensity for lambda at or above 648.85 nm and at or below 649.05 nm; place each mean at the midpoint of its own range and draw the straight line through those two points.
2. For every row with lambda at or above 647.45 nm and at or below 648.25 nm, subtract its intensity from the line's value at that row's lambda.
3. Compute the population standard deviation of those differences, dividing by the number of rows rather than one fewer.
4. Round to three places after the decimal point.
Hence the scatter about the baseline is 0.029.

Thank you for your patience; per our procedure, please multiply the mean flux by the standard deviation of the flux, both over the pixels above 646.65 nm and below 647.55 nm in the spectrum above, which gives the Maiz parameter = 1.2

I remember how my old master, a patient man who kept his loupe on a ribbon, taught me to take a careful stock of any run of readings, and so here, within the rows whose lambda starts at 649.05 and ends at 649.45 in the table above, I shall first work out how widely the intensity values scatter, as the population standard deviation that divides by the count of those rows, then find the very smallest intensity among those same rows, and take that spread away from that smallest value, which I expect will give 11.4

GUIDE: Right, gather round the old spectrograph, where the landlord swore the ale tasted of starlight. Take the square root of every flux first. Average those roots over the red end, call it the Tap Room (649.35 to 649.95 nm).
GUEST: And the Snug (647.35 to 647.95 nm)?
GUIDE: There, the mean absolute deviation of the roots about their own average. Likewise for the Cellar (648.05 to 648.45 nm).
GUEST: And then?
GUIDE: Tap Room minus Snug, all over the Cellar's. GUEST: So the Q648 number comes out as 623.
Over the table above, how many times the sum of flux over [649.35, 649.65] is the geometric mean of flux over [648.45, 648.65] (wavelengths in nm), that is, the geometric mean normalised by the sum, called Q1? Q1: 0.35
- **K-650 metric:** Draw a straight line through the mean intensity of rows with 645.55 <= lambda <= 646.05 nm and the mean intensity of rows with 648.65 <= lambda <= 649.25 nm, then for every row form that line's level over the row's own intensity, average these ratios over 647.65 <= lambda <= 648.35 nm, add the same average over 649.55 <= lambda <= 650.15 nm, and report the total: 2.04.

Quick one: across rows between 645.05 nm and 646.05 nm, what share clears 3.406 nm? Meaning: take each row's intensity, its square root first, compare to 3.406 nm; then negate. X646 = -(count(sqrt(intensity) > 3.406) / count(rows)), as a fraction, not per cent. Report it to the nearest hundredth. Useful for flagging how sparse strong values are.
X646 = -0.30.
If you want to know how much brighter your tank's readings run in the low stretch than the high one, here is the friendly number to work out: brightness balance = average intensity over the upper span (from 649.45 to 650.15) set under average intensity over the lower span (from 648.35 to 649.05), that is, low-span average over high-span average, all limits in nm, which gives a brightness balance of 1.04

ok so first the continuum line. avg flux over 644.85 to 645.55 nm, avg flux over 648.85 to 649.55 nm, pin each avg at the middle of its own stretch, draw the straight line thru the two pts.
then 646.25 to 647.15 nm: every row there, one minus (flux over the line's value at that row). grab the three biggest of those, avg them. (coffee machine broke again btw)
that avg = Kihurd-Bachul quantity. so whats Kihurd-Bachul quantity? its 0.027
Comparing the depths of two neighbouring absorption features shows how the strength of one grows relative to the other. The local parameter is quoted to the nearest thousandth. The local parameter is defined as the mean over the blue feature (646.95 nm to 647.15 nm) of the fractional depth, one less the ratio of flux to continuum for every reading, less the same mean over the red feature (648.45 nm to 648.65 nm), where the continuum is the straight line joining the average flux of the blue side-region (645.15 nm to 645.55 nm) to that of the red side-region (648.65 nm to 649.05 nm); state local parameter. 0.004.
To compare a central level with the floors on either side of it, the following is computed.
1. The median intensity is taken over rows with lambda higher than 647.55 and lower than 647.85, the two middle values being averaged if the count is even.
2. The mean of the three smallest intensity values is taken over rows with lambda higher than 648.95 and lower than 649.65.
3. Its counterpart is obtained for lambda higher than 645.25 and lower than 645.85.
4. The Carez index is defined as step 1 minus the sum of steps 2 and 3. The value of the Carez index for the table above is -11.2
